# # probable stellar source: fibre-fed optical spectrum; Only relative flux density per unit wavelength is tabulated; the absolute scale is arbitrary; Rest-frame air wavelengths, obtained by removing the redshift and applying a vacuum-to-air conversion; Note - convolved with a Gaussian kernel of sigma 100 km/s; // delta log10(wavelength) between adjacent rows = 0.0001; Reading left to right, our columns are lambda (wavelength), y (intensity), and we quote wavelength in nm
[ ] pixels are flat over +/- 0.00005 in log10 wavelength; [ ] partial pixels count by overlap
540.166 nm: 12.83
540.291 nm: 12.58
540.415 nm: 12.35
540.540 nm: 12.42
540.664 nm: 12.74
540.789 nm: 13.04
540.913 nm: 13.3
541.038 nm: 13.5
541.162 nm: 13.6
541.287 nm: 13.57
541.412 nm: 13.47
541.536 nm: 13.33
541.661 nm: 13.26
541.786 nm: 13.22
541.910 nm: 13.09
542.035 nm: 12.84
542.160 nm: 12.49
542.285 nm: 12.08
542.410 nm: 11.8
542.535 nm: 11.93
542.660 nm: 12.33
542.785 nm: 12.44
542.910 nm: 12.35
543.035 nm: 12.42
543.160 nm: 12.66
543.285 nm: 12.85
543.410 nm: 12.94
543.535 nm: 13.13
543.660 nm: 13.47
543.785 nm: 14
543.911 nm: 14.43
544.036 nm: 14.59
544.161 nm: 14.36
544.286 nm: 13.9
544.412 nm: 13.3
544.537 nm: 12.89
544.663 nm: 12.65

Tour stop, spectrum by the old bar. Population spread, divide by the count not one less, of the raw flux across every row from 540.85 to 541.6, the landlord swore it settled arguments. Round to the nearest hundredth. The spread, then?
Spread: 0.11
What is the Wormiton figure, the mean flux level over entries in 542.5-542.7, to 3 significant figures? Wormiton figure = 12.1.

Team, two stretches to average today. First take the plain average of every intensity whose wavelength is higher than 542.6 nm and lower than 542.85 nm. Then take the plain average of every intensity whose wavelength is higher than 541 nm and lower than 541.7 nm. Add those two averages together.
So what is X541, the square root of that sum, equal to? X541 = 5.08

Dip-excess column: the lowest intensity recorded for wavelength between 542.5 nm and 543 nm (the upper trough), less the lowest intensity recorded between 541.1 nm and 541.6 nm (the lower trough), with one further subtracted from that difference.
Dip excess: -2.4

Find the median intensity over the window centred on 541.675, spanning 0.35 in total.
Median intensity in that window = 13.3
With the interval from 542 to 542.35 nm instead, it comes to 12.5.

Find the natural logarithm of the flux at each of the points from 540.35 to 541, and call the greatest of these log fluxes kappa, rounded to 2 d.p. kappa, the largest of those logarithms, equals 2.59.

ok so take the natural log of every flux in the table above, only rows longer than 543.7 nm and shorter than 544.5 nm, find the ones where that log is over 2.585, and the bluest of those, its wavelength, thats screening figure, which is 543.785 nm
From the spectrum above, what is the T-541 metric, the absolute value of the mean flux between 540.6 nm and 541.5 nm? 13.3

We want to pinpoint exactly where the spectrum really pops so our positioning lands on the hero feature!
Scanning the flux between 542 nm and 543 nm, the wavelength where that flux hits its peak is 542.035 nm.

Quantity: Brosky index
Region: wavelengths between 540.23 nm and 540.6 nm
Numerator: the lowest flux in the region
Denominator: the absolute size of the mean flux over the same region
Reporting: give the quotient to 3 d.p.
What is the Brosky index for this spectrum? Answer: 0.992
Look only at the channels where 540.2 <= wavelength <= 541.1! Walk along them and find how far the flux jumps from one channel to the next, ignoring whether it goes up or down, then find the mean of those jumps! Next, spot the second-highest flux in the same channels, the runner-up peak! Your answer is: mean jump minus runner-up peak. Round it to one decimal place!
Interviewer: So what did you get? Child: -13.1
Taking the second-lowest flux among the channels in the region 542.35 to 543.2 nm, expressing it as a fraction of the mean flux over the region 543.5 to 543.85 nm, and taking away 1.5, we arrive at -0.62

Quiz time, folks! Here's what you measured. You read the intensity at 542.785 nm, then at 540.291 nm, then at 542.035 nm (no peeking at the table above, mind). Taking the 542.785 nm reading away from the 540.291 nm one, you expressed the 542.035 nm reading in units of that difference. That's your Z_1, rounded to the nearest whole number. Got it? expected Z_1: 92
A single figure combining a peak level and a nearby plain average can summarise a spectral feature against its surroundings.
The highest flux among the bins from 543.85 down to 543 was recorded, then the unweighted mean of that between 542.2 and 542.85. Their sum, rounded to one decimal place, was 26.1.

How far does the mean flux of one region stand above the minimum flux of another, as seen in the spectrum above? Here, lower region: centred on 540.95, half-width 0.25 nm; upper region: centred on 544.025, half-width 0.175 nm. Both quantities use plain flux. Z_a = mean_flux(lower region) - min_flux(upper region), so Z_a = -1.0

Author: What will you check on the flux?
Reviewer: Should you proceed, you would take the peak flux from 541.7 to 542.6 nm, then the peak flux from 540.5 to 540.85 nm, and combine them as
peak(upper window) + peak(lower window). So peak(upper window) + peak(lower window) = 26.26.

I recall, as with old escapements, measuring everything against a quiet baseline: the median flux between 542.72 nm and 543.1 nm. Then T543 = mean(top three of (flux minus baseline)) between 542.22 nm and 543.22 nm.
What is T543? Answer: 0.1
